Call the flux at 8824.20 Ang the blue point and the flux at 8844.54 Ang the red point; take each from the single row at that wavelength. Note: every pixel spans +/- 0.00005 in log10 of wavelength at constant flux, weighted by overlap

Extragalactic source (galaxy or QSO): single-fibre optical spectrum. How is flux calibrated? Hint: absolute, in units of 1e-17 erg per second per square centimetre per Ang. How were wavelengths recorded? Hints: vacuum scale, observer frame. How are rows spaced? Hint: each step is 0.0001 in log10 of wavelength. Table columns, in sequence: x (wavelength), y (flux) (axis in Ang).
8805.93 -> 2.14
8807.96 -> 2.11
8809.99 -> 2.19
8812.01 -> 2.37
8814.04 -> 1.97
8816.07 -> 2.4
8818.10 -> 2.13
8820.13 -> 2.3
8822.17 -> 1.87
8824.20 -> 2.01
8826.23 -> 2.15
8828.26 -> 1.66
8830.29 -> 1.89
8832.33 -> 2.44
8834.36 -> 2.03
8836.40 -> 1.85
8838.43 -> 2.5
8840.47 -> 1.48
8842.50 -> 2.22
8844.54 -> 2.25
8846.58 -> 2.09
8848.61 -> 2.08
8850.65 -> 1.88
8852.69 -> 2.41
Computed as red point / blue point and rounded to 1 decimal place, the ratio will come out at 1.1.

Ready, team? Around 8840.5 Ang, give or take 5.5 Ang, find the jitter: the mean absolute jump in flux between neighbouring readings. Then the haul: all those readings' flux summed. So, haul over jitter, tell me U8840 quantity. 17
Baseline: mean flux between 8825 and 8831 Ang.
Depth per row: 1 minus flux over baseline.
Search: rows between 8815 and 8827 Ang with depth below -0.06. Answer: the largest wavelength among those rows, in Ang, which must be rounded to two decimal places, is 8826.23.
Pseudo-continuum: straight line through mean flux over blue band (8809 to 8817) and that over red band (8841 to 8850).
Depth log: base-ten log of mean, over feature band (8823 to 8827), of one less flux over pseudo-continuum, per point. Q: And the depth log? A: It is -1.25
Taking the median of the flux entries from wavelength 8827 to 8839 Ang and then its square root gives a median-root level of 1.400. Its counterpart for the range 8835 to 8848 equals 1.468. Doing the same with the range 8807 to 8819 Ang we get 1.470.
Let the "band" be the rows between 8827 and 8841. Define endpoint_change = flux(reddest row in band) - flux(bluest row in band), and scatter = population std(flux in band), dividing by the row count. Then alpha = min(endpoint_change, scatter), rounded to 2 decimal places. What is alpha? -0.18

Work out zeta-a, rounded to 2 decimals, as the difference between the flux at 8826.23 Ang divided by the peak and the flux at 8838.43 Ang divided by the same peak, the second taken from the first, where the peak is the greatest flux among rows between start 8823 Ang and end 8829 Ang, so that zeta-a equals -0.16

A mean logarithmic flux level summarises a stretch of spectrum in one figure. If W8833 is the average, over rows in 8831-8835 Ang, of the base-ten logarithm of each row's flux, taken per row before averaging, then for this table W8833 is 0.35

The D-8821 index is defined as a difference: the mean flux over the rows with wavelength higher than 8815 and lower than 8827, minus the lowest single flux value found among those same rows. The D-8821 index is 0.27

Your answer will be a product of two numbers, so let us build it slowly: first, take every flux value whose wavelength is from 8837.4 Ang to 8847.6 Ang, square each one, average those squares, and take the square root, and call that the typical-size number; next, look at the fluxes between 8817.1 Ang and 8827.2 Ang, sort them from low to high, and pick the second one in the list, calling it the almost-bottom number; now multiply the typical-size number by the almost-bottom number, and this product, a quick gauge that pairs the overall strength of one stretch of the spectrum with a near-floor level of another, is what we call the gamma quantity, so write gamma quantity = 4.3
